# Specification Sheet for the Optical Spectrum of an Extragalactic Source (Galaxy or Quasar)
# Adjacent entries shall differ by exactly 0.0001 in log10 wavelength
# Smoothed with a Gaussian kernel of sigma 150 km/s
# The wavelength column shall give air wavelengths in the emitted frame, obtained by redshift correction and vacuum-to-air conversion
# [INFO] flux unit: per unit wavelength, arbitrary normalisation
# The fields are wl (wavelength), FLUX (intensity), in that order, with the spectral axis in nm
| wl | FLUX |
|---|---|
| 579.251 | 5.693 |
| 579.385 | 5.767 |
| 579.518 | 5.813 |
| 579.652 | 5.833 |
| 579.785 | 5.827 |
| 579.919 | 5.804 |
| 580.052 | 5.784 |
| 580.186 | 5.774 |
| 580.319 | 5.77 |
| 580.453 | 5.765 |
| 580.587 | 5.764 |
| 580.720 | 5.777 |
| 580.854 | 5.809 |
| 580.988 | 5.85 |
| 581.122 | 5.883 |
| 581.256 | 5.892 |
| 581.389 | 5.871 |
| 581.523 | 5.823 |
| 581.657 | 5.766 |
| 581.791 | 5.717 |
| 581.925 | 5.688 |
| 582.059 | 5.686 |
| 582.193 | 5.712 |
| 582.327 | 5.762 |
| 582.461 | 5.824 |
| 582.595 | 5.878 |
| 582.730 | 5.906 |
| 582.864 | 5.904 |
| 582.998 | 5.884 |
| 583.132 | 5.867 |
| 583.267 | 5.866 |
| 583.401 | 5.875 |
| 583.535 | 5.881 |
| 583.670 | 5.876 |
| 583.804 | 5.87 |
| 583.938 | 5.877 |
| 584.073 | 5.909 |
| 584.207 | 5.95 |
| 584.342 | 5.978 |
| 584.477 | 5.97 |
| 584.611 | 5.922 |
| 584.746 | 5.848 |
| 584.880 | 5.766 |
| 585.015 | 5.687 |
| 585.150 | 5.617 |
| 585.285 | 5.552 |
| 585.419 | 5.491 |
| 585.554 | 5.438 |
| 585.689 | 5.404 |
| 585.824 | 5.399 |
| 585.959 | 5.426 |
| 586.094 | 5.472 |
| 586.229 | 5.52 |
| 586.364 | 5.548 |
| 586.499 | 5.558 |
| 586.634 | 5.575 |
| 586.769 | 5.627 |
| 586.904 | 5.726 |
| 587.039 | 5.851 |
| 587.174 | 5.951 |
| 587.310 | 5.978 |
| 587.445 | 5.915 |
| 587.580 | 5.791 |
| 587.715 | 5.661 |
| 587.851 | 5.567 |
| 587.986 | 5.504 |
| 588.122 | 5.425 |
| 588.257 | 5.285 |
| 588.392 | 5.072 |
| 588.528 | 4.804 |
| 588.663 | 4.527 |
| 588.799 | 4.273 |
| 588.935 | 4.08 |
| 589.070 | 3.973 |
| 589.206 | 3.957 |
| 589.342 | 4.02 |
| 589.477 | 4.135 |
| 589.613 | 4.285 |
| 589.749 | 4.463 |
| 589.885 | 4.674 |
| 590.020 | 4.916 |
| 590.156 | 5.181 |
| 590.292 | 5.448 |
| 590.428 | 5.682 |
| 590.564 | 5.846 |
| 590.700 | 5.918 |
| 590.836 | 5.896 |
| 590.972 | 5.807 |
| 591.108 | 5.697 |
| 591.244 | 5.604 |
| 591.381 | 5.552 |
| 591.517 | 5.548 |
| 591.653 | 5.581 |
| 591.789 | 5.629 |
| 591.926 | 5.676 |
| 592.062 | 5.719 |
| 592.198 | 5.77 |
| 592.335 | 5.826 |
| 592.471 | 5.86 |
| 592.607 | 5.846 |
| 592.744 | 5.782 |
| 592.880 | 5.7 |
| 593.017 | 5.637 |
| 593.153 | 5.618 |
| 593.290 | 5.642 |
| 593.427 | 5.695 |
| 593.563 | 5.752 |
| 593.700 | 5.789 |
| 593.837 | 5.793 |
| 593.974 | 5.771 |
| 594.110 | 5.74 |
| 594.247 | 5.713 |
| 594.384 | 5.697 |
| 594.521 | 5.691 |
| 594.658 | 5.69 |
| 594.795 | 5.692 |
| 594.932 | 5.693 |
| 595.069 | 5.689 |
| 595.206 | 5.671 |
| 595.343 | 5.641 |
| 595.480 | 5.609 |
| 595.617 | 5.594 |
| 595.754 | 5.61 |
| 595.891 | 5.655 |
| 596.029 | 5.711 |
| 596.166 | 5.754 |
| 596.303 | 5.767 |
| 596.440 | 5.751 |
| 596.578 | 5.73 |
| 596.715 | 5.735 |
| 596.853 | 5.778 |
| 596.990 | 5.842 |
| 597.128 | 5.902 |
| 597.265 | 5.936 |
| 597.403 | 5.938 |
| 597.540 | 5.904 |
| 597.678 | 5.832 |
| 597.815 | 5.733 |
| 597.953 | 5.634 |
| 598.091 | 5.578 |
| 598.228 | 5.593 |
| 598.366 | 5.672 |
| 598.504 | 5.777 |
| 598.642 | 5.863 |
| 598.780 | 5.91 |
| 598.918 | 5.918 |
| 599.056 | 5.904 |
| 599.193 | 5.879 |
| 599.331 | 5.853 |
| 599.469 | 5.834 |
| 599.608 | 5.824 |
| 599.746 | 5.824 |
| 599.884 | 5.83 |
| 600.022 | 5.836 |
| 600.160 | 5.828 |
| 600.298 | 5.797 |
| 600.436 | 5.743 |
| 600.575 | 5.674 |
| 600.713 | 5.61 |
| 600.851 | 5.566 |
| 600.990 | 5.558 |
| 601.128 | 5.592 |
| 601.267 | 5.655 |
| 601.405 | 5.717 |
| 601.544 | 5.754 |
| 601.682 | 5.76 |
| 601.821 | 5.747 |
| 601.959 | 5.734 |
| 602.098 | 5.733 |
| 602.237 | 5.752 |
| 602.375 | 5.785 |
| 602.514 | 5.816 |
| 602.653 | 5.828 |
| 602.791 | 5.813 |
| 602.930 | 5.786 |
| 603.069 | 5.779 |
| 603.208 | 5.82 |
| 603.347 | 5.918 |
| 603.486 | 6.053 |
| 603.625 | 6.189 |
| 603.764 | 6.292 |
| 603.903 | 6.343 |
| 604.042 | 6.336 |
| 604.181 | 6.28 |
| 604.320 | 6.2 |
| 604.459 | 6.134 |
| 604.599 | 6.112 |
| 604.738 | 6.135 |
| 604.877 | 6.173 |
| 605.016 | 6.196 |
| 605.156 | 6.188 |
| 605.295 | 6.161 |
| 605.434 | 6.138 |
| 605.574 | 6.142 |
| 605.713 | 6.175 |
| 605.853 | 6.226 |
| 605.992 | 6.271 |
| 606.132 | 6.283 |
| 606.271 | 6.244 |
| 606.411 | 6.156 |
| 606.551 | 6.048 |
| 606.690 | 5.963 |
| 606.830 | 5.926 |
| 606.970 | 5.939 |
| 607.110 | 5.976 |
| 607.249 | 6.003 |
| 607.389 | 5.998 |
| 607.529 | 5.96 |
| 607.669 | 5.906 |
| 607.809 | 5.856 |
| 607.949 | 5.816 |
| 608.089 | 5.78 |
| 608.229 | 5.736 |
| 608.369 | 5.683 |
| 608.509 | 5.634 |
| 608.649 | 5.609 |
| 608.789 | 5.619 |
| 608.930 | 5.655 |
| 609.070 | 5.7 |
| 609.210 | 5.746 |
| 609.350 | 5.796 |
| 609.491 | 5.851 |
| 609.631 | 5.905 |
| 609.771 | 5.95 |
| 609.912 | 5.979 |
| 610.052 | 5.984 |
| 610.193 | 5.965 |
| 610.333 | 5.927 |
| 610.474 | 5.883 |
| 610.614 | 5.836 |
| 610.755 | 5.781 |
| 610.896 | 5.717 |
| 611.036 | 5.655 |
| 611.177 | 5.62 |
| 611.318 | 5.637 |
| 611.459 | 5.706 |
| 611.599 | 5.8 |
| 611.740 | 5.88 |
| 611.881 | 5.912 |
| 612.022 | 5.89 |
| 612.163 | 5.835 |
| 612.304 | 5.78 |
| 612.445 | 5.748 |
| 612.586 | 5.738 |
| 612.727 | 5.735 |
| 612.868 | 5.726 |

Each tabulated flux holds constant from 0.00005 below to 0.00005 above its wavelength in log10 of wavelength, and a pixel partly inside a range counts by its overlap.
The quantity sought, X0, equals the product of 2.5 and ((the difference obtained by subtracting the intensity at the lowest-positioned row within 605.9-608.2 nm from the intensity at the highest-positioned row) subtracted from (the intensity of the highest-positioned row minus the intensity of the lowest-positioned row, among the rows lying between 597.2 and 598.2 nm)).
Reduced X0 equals 0.3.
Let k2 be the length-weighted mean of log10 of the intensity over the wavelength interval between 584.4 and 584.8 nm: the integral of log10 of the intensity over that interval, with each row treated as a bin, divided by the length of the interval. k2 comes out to 0.772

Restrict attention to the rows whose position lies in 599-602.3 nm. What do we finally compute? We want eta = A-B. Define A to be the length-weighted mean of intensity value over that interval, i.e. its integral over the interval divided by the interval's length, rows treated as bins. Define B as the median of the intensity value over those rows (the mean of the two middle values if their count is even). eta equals 0.00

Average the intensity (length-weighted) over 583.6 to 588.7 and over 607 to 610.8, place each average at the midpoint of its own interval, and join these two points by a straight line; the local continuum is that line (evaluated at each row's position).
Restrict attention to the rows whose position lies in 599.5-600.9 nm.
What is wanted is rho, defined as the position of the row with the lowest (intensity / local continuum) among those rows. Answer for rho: 600.851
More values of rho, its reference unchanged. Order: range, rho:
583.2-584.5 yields 583.804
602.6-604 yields 603.069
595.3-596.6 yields 595.617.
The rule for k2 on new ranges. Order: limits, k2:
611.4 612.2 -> 0.767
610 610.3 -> 0.776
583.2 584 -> 0.770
